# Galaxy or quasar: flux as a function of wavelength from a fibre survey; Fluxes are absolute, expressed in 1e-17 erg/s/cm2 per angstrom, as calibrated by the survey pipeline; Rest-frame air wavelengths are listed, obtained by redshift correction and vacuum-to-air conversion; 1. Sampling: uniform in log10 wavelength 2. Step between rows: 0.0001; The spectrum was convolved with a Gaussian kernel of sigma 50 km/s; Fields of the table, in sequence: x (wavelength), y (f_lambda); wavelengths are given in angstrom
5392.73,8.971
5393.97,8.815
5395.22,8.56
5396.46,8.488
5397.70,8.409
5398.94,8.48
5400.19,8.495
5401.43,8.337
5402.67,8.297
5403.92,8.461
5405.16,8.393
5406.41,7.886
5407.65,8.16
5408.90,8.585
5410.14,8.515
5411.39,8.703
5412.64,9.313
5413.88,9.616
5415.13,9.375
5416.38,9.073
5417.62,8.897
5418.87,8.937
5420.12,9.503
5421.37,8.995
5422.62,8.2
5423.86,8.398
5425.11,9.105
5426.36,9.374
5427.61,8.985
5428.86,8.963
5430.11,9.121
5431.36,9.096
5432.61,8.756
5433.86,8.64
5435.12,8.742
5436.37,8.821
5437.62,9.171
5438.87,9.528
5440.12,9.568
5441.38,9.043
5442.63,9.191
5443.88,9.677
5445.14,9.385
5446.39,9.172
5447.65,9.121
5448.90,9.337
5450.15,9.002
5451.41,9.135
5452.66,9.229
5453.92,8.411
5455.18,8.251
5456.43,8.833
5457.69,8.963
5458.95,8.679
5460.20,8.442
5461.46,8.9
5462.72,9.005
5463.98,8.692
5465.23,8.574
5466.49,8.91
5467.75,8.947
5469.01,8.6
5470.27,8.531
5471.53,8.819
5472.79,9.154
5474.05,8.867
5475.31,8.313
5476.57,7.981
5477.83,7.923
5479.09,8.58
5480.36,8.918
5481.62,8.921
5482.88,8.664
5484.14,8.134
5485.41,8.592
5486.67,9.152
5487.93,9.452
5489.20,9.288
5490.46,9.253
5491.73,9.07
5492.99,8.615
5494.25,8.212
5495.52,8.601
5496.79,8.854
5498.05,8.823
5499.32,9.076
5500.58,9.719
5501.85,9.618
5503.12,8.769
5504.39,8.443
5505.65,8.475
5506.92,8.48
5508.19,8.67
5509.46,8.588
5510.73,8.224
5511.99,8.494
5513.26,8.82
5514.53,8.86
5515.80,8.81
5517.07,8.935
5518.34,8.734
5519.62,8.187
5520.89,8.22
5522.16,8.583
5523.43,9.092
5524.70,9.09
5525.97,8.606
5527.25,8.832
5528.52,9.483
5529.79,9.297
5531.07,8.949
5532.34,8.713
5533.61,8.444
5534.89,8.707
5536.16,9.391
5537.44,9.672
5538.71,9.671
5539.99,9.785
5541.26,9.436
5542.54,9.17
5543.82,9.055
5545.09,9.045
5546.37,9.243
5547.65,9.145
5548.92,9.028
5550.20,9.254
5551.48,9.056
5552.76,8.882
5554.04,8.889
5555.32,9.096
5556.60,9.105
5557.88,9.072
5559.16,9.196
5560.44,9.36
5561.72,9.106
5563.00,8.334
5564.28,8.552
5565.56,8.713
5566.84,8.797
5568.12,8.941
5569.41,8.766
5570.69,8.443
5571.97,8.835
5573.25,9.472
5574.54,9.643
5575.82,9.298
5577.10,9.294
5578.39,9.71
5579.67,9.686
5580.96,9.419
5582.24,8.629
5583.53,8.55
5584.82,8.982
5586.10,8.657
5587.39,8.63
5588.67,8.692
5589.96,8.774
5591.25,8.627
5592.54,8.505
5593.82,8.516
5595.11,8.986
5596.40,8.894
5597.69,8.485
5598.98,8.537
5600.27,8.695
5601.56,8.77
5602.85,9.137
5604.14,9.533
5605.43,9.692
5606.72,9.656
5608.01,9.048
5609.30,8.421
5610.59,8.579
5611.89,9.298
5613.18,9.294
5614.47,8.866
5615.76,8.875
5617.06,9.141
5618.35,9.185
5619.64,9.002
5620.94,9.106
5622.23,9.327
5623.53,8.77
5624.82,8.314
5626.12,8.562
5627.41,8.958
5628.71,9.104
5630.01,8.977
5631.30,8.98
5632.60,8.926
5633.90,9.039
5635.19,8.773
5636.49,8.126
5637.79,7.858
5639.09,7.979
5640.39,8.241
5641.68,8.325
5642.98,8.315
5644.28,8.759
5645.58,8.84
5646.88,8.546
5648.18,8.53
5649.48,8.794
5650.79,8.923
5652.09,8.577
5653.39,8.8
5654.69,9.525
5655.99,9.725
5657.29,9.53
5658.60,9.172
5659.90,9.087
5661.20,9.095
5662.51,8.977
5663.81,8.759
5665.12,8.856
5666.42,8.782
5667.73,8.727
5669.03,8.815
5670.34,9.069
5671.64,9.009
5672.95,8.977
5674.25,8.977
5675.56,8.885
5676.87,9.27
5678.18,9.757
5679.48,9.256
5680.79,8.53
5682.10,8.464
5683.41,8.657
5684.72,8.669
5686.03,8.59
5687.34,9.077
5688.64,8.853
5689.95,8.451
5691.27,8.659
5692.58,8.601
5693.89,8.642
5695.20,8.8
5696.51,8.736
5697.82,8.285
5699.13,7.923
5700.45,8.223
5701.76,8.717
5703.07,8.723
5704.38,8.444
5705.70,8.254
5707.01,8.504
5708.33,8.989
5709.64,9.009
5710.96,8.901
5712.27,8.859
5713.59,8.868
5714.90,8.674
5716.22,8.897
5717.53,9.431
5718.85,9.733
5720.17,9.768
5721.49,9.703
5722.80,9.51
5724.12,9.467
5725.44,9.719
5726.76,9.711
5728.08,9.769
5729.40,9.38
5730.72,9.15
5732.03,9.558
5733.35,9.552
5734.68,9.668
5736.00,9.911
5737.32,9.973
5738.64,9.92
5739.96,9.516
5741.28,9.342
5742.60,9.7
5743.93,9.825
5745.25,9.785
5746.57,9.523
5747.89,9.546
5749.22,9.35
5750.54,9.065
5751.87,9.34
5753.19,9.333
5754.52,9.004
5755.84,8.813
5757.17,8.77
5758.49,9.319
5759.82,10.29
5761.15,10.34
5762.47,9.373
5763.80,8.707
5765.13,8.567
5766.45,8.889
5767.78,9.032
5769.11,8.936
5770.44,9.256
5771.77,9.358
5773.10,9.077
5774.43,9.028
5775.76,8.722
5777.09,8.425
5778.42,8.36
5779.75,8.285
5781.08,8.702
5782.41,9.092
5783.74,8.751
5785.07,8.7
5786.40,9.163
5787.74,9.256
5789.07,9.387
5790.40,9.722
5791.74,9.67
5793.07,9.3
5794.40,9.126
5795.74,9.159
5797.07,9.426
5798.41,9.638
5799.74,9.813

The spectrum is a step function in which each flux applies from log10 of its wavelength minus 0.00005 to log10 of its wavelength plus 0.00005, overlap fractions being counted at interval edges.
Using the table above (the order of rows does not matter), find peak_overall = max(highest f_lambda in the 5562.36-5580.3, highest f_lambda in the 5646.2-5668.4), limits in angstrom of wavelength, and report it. 9.7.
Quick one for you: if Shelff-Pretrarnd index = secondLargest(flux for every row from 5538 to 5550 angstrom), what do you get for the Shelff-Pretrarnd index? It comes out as 9.671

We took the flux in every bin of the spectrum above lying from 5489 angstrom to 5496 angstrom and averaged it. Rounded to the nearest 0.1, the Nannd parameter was 8.8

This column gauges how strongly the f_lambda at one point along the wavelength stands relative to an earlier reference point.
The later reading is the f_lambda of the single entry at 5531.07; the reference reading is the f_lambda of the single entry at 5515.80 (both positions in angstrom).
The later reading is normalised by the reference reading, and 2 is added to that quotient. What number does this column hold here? 3.02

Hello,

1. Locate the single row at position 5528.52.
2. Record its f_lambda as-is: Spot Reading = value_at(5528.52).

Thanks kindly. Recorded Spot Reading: 9.483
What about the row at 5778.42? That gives 8.36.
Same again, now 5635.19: 8.773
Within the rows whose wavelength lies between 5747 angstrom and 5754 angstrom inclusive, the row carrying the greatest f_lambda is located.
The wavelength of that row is 5747.89 angstrom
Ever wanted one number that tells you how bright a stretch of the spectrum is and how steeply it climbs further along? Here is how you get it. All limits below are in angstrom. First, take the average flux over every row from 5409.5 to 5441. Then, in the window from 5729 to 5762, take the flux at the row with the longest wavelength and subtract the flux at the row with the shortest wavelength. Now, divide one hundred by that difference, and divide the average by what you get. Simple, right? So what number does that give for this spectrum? 0.087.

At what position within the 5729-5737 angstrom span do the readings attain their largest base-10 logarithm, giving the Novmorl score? 5736.00 angstrom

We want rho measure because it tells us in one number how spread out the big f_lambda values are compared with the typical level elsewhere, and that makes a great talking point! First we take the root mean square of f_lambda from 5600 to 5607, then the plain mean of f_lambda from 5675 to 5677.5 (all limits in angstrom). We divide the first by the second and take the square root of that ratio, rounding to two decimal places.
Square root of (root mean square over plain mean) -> 1.01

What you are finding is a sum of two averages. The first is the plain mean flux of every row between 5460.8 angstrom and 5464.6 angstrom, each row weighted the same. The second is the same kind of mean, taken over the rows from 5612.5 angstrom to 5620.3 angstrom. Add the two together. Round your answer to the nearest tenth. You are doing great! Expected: 17.9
